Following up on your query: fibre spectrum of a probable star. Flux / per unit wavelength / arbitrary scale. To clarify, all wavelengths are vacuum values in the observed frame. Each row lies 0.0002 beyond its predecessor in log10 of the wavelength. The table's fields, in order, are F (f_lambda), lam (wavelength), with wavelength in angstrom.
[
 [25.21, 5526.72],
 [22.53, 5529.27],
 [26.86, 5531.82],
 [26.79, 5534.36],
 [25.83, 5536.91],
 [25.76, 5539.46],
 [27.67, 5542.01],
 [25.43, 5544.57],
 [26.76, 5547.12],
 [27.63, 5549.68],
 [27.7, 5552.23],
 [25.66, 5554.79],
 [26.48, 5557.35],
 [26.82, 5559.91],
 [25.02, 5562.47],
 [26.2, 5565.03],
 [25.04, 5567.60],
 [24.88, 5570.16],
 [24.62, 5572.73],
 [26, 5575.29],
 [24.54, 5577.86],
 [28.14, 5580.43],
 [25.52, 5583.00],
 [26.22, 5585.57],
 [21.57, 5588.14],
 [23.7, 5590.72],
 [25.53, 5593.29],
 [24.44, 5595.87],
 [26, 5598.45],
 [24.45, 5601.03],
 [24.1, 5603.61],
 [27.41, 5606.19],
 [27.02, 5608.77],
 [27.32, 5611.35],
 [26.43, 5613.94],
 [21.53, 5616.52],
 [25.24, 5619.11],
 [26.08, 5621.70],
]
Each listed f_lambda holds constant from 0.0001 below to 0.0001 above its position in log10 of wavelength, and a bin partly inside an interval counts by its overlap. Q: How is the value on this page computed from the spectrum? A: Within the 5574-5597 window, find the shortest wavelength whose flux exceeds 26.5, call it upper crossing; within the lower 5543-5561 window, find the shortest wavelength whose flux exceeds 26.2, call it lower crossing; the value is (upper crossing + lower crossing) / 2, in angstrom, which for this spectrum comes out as 5563.8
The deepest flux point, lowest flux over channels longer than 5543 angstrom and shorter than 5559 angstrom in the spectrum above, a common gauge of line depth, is 25.43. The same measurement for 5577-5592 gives 21.57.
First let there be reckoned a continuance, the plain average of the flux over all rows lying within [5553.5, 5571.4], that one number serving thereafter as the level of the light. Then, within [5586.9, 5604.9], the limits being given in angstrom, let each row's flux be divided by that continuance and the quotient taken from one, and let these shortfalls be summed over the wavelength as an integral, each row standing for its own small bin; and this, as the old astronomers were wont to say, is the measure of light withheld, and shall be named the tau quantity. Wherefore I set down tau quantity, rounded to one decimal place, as 1.0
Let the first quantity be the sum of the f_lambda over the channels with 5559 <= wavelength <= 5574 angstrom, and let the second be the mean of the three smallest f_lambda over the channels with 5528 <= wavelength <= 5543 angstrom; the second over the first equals 0.162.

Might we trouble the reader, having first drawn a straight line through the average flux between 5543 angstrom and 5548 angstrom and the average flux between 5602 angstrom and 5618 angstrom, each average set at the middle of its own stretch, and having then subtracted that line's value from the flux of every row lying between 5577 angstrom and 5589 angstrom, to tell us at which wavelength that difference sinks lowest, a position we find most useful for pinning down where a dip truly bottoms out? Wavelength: 5588.14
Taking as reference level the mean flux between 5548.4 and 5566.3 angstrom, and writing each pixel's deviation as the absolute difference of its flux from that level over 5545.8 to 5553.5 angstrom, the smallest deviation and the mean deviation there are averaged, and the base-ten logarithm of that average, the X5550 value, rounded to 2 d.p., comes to -0.25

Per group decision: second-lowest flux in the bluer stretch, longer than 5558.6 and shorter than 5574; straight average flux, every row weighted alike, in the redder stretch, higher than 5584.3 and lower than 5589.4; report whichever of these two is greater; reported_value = 24.9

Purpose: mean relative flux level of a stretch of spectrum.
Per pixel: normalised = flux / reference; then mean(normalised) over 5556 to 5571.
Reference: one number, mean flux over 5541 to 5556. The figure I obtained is 0.96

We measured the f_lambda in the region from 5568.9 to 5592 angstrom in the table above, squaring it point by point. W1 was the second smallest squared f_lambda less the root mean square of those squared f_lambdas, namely -73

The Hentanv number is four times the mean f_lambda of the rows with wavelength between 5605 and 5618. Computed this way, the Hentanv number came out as 104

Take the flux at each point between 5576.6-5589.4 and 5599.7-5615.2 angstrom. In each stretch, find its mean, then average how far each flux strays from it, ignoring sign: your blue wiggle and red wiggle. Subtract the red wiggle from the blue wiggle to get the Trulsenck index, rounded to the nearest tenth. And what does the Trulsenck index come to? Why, 0.5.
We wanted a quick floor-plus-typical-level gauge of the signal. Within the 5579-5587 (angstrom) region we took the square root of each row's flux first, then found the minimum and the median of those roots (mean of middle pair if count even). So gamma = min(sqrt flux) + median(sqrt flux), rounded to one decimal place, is 10.2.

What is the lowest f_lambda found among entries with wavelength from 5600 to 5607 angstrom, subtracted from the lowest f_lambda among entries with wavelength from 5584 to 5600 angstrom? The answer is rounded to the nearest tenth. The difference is -2.5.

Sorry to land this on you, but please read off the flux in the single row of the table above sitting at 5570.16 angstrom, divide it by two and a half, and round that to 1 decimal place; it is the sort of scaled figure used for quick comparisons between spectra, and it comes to 10.0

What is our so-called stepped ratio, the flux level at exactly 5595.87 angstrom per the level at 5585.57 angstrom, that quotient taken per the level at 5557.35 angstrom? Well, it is 0.0352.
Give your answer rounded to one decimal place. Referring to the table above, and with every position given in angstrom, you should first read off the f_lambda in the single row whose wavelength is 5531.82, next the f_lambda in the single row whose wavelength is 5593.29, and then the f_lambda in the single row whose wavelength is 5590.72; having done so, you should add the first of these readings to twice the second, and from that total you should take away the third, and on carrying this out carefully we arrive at 54.2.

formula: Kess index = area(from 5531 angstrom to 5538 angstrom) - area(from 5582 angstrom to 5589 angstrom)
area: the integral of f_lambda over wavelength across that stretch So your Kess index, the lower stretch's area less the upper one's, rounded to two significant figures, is 14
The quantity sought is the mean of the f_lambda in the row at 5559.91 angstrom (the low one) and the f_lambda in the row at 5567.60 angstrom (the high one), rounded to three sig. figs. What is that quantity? 25.9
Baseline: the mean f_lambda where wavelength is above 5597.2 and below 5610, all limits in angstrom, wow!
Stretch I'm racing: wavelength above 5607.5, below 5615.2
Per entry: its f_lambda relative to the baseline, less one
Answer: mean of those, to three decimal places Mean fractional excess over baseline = 0.044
